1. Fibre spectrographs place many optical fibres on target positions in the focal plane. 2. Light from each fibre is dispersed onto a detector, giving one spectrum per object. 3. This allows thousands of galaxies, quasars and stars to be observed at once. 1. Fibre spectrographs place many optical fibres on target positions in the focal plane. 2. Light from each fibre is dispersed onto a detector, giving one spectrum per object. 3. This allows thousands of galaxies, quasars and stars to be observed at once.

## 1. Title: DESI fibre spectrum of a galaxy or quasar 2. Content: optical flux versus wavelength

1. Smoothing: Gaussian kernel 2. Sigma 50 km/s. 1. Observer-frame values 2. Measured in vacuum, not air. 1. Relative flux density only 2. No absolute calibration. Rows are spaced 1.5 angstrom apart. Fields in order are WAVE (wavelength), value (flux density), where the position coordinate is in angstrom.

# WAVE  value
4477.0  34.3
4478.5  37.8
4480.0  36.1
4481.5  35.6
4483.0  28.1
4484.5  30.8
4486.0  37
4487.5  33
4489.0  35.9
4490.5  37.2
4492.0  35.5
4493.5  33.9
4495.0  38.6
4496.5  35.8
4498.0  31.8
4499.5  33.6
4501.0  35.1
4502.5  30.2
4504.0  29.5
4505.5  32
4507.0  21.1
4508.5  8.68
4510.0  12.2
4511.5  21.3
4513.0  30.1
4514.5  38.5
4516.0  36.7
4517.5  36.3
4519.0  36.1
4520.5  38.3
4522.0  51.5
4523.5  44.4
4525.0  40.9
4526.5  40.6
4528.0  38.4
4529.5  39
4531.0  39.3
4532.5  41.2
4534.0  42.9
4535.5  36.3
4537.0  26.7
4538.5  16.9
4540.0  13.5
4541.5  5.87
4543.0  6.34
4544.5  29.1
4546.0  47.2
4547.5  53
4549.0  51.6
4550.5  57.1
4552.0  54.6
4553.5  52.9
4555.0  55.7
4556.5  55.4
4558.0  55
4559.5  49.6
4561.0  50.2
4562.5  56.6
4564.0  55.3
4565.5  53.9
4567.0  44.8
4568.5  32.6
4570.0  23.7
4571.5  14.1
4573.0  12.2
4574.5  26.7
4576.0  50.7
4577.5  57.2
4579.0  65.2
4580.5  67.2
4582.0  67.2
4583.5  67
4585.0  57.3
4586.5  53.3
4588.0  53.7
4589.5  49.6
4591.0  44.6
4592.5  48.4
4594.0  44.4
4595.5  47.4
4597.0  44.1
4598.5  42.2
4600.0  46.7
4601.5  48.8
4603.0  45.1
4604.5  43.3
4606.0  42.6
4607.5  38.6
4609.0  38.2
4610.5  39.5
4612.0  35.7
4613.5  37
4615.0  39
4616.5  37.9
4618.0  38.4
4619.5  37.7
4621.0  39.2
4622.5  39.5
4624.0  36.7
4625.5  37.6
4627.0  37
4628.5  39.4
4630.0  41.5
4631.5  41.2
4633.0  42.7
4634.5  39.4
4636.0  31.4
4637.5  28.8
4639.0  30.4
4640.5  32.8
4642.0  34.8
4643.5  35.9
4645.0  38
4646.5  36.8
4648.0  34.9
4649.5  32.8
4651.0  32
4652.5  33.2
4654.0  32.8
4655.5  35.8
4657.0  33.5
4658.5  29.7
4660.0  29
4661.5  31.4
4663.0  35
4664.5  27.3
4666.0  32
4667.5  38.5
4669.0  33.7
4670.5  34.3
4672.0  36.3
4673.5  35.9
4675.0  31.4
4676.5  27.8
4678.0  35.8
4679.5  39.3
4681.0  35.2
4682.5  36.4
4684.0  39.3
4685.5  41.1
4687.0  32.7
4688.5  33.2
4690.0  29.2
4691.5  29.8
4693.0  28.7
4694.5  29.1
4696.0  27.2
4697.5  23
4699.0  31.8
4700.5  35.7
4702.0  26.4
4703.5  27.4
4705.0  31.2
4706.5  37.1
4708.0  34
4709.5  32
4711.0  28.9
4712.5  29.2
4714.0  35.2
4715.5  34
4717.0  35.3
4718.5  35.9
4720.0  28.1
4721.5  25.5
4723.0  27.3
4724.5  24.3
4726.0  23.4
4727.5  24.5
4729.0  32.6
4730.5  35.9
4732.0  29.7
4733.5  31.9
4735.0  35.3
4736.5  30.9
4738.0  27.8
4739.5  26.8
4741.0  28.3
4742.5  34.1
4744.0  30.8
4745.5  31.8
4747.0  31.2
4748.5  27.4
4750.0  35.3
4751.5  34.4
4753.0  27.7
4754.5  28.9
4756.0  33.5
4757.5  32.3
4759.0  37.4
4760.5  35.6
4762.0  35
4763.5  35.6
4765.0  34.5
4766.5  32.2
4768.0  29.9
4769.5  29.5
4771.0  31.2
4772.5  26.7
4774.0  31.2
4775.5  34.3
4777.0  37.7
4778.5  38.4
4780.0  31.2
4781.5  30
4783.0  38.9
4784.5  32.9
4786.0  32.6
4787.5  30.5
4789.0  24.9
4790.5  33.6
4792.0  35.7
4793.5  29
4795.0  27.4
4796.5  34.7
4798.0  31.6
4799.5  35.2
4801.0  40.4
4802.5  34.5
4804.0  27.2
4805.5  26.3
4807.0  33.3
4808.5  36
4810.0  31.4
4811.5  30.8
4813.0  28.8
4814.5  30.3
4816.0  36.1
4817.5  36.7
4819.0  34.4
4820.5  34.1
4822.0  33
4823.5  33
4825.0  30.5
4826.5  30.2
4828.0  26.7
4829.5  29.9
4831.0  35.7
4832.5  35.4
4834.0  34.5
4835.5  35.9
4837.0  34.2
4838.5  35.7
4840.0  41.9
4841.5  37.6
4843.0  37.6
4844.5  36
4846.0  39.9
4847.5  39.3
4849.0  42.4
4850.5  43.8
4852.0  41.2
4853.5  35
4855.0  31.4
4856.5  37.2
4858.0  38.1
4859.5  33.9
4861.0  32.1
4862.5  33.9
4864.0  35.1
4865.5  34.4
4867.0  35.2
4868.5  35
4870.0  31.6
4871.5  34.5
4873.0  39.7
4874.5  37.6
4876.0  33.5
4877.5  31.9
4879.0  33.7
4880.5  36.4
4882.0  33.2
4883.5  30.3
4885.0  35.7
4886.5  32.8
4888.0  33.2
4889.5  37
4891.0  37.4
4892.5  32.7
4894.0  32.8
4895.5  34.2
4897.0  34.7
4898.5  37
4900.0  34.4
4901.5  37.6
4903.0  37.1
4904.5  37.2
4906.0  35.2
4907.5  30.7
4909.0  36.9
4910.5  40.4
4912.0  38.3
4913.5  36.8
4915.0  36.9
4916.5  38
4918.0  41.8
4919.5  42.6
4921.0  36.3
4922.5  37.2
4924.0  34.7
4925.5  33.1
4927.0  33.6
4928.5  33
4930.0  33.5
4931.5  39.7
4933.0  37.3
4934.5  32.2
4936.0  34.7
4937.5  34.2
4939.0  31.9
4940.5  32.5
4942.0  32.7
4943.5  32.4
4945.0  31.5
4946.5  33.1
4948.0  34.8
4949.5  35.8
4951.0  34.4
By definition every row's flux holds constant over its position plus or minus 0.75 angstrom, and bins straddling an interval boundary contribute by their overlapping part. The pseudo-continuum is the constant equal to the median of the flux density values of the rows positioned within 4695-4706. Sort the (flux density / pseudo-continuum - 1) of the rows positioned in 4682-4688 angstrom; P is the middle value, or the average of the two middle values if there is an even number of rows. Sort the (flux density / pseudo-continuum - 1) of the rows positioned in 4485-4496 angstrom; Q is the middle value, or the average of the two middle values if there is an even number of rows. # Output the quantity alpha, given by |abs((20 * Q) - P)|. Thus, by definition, 5.8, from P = 0.38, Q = 0.31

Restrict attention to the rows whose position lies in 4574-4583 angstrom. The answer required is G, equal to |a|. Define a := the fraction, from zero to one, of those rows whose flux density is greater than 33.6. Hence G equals 0.83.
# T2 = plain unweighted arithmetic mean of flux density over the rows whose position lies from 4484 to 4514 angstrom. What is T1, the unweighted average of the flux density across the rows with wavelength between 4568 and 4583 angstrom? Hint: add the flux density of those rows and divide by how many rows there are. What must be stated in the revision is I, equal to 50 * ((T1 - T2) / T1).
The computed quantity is 14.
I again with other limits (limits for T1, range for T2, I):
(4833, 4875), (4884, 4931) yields 1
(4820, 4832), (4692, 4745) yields 2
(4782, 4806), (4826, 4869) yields -6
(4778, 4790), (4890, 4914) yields -5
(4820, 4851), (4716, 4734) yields 9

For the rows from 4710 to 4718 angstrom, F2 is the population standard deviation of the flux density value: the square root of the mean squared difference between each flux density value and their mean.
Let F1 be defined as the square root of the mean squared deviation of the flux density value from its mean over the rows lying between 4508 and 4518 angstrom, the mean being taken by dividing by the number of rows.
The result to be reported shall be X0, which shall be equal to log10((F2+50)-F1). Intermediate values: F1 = 11.4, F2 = 2.9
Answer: 1.618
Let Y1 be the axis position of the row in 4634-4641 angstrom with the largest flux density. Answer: 4634.5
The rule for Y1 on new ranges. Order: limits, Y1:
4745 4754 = 4750.0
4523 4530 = 4523.5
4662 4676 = 4667.5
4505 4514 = 4505.5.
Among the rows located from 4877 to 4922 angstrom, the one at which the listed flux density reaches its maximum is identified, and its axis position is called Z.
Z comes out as 4919.5 angstrom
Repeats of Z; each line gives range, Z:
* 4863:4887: 4873.0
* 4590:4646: 4601.5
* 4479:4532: 4522.0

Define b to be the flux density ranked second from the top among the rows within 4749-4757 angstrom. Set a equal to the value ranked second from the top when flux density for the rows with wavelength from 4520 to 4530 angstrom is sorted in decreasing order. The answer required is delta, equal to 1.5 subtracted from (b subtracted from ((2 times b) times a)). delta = 3019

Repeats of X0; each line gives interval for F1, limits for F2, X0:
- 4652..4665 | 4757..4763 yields 1.692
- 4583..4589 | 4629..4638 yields 1.698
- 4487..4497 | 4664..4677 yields 1.715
